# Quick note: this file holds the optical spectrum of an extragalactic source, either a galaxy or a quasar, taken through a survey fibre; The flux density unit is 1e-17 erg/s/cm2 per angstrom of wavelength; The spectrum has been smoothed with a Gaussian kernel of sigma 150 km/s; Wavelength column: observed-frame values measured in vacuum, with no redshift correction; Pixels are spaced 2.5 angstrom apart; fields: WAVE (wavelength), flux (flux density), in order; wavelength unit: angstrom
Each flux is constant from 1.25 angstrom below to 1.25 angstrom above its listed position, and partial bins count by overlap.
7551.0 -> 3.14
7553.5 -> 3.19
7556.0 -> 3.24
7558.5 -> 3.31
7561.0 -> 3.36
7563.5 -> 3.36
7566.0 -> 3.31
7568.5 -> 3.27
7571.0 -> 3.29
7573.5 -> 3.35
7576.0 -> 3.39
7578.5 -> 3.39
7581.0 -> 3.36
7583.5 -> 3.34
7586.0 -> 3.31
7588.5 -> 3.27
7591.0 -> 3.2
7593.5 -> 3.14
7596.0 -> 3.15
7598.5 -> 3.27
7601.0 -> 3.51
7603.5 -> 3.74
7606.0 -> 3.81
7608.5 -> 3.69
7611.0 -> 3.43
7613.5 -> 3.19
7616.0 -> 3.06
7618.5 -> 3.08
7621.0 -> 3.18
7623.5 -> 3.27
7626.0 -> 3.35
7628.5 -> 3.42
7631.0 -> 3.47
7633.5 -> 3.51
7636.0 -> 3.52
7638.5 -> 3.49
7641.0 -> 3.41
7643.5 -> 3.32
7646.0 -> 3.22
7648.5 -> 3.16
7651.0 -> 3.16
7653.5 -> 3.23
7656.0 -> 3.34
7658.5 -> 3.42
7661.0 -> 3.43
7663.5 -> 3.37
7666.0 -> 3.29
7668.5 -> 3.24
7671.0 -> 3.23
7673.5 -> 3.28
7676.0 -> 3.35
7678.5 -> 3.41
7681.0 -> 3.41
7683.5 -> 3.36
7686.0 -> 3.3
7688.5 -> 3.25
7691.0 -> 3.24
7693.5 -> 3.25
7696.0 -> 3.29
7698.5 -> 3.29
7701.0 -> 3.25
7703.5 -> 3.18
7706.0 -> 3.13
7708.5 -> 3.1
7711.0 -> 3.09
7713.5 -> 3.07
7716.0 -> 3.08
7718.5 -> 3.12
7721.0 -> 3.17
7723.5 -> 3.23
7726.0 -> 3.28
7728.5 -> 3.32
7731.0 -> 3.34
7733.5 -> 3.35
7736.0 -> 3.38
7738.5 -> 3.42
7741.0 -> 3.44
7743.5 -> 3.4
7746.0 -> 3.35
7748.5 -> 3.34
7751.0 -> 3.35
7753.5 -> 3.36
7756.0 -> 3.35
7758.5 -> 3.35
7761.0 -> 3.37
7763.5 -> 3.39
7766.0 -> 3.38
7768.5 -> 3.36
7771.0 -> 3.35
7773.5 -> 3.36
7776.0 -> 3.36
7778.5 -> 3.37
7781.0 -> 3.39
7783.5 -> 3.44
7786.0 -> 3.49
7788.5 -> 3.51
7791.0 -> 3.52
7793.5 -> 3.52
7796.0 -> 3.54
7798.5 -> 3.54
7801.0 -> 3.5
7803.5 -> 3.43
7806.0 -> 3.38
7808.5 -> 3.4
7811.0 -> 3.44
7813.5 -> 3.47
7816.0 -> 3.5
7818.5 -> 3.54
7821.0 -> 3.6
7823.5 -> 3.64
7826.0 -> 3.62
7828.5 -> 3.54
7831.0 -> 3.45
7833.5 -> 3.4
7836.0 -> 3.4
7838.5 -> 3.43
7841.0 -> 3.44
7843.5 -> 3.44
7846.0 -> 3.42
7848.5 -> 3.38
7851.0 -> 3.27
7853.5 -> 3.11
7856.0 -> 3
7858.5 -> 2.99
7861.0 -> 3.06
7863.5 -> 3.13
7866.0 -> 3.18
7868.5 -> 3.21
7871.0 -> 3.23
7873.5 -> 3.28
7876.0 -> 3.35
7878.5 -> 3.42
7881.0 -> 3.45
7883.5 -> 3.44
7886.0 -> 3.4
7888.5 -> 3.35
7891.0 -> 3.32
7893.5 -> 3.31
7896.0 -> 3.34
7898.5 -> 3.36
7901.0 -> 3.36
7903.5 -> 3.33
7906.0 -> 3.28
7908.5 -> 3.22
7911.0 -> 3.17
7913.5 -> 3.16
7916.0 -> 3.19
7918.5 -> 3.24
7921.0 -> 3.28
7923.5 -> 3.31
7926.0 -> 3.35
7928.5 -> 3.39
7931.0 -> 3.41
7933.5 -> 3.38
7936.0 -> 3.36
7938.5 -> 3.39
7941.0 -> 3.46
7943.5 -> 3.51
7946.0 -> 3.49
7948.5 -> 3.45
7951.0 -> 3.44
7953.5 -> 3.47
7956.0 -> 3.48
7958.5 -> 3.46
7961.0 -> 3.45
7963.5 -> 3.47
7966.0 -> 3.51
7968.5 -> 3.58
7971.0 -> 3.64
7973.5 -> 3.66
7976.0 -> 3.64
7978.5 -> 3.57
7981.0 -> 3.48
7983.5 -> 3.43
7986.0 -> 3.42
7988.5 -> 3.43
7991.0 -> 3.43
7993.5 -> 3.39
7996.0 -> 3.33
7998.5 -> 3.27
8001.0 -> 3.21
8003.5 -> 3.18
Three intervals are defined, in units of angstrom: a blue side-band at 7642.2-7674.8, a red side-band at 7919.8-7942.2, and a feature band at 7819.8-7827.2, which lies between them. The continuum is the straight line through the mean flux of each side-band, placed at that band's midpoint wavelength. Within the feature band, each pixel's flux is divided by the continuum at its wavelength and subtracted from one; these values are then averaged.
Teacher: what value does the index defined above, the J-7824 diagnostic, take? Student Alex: -0.09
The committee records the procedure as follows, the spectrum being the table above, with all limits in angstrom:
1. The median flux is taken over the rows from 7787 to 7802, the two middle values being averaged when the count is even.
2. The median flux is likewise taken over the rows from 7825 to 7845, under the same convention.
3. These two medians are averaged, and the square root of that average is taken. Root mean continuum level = 1.87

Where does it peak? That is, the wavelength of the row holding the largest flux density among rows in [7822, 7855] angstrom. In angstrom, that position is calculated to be 7823.5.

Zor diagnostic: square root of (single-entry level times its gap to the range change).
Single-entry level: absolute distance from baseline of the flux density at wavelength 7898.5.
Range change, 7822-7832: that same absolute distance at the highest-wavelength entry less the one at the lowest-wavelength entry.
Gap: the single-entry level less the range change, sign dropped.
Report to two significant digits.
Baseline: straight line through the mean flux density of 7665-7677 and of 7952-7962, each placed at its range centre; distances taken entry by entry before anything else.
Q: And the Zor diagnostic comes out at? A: 0.13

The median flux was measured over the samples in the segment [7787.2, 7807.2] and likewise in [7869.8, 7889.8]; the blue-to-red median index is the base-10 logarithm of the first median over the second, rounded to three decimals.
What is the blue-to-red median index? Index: 0.018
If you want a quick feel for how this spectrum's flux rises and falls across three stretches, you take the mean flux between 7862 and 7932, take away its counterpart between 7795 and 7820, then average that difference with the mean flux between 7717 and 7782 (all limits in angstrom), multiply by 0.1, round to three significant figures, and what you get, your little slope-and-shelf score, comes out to 0.158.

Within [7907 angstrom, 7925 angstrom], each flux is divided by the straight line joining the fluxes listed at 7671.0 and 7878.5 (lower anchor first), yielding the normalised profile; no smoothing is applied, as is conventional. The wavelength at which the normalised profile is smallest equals 7913.5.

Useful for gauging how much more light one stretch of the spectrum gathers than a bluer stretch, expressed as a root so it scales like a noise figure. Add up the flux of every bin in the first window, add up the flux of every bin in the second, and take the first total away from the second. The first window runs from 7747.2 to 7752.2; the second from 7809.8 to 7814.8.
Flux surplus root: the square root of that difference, 0.47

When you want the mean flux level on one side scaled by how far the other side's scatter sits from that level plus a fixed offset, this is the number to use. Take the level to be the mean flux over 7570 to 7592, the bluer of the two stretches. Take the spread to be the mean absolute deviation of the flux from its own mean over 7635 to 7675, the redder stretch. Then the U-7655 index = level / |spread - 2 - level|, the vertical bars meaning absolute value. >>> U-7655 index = 0.635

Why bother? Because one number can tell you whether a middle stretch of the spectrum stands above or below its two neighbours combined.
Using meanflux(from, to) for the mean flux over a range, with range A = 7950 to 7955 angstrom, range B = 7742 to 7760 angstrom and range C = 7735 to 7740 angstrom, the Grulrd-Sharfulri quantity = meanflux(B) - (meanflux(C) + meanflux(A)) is -3.50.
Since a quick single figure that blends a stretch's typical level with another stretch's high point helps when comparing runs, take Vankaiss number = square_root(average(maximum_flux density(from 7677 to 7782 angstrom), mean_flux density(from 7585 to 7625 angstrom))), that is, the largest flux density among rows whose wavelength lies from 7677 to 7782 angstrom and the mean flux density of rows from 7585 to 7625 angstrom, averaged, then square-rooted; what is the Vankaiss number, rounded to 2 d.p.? 1.84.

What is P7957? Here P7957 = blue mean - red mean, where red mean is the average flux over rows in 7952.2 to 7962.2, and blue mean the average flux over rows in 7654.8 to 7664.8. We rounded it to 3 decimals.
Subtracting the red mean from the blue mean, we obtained -0.075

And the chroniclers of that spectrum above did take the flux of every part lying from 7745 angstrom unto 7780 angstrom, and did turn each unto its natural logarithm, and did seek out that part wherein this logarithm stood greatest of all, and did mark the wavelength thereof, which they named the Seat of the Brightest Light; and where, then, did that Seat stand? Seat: 7763.5 angstrom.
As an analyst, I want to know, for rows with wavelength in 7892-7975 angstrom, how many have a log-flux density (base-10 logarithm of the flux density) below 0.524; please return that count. 11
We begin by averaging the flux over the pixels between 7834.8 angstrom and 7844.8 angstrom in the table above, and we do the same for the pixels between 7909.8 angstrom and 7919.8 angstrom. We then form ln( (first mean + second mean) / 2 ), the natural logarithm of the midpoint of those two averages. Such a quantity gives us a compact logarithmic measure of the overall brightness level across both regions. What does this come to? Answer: 1.20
